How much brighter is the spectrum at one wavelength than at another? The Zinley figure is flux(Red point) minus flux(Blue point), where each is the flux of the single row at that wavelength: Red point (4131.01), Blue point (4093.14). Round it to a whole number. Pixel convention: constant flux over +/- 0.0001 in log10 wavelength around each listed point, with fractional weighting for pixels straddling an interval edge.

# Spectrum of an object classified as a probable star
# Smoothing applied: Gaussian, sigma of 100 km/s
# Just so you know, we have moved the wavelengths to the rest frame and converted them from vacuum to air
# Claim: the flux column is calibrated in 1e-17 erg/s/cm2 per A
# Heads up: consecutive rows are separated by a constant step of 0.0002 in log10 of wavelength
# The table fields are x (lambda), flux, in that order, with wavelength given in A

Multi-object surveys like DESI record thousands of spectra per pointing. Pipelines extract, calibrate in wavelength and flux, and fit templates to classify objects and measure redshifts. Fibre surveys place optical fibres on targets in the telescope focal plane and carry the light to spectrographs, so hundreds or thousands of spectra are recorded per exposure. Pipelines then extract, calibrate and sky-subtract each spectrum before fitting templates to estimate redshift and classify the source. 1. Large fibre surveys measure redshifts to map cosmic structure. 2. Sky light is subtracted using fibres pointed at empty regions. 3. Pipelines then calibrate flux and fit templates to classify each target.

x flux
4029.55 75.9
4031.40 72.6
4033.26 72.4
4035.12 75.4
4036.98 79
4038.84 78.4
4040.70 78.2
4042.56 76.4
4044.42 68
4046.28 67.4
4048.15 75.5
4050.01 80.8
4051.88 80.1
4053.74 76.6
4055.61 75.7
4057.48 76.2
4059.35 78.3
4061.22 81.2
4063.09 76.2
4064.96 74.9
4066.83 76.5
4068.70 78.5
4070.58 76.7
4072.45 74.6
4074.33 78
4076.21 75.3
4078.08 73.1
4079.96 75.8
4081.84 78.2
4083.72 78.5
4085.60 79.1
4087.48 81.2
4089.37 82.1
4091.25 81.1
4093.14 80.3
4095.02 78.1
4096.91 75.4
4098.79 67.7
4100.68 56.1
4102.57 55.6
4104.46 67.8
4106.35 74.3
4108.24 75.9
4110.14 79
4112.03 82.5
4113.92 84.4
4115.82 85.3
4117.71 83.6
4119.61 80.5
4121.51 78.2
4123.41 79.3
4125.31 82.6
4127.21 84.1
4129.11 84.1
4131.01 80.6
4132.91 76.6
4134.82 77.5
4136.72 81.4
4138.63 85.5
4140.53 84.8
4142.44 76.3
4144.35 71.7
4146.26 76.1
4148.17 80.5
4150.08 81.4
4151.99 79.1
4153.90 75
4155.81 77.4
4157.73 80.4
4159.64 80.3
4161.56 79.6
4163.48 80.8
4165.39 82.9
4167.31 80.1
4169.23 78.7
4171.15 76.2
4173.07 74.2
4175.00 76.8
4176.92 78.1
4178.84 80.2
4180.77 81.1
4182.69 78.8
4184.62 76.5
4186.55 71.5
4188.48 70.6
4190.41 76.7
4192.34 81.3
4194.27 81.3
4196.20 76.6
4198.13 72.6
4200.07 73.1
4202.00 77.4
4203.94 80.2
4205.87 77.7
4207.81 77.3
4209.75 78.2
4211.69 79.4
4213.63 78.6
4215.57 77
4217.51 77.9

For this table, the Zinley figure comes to 0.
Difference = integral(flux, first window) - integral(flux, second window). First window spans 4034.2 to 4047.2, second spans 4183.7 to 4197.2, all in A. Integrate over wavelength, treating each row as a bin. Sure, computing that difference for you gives -59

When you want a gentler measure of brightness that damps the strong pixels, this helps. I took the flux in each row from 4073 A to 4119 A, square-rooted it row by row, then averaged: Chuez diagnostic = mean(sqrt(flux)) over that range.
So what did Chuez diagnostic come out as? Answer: 8.72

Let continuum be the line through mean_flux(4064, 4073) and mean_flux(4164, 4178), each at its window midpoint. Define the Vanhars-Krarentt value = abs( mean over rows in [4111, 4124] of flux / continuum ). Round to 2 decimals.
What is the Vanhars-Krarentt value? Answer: 1.06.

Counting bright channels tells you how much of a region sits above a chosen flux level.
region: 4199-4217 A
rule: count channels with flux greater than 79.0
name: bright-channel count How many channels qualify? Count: 2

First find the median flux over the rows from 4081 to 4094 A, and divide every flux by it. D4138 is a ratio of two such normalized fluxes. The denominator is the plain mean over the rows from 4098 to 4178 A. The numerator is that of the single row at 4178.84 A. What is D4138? 1.03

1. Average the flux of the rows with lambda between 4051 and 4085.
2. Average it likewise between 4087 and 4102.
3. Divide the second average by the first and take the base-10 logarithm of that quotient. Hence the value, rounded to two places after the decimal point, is -0.01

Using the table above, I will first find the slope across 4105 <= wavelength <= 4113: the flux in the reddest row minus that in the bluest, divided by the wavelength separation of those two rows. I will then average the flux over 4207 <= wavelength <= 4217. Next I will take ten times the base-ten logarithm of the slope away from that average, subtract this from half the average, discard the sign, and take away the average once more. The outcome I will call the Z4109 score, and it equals -41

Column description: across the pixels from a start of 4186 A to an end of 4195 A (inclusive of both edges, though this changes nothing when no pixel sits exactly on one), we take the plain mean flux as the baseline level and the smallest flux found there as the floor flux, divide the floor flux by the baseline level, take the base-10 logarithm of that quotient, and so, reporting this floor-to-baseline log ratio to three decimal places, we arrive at -0.034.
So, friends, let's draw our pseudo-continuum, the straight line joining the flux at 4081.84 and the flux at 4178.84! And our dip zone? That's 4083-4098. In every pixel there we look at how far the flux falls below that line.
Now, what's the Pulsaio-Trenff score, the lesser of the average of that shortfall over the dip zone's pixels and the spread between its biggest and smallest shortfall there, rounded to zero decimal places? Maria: -1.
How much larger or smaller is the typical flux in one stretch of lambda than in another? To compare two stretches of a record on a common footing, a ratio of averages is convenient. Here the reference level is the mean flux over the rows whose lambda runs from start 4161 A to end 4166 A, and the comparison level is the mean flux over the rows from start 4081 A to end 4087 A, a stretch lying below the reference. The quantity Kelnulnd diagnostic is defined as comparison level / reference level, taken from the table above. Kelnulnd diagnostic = 0.97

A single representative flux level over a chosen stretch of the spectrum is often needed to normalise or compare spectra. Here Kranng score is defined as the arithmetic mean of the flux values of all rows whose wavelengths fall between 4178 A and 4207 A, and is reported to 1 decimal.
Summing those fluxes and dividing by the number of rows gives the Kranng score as 77.0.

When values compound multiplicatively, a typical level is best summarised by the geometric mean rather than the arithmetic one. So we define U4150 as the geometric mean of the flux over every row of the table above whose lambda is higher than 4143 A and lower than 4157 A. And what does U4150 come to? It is 77.3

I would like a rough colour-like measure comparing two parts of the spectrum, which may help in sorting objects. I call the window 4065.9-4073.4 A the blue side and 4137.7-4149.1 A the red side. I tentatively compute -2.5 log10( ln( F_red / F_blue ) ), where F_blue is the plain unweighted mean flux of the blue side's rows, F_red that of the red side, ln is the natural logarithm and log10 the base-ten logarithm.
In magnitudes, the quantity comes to 3.70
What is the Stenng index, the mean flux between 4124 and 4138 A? 81.0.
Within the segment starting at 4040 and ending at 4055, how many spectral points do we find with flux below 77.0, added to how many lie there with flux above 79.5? 7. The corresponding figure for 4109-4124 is 5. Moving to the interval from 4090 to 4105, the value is 7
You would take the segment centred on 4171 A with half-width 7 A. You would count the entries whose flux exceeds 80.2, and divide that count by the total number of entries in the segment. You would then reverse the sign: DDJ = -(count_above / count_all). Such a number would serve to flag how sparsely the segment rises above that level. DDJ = -0.14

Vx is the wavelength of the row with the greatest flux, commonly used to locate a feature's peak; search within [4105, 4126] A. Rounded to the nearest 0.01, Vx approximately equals 4115.82 A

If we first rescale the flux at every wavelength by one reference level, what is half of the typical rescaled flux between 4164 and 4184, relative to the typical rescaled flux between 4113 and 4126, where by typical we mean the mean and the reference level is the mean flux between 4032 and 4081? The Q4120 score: 0.48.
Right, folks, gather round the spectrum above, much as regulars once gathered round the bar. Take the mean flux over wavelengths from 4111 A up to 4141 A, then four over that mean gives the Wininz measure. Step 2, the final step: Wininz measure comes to 0.0488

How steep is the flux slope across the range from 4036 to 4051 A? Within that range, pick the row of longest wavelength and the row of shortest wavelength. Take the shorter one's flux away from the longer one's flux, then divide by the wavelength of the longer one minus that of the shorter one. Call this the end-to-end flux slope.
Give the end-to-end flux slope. 0.14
